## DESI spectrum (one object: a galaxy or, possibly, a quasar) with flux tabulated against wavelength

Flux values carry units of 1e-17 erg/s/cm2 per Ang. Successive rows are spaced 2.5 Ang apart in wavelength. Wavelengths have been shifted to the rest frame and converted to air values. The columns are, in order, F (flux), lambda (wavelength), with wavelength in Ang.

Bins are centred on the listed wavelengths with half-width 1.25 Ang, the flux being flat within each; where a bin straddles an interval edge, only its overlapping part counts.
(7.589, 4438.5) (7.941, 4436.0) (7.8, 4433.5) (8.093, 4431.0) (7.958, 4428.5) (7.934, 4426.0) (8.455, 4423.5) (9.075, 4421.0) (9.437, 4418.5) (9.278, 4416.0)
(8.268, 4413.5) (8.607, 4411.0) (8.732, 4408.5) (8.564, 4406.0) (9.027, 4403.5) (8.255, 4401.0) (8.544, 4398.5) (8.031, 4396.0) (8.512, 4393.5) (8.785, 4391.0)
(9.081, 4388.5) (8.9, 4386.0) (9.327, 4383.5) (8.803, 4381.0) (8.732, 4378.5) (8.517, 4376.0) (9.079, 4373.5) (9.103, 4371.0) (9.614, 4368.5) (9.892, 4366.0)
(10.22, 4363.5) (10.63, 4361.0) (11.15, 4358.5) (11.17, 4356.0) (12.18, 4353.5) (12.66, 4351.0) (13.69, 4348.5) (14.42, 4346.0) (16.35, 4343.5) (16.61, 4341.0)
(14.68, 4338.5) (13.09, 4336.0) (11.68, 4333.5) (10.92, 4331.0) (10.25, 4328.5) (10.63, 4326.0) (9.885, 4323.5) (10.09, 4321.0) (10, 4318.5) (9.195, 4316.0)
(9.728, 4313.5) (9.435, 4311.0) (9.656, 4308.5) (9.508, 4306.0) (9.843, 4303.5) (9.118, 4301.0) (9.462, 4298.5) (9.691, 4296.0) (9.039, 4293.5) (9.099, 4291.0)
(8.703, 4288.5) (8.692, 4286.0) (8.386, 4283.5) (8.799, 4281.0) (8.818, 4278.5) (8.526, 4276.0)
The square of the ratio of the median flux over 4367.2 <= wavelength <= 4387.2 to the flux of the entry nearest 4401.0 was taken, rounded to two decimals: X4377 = 1.19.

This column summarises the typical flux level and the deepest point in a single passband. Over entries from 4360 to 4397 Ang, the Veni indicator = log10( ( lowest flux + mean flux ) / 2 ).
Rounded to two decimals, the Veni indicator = 0.93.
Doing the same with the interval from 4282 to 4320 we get 0.95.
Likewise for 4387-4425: 0.92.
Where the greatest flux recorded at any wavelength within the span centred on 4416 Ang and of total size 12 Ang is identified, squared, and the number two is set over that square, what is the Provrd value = 0.022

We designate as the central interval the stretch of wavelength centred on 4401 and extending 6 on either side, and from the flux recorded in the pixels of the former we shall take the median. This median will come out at 8.5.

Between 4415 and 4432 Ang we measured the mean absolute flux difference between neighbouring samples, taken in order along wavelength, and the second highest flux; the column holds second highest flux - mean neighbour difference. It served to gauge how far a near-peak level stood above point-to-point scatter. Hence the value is 9.0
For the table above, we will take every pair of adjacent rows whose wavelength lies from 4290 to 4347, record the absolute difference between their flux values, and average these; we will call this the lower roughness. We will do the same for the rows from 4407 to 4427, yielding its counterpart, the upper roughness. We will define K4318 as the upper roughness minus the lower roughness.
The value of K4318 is -0.20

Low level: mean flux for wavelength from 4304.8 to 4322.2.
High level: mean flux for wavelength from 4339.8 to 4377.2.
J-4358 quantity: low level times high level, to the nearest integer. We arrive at 113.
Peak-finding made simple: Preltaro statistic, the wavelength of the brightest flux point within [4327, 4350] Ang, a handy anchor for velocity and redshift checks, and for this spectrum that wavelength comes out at 4341.0 Ang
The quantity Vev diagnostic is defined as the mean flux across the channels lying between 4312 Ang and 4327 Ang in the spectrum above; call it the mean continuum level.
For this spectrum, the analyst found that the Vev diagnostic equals 9.9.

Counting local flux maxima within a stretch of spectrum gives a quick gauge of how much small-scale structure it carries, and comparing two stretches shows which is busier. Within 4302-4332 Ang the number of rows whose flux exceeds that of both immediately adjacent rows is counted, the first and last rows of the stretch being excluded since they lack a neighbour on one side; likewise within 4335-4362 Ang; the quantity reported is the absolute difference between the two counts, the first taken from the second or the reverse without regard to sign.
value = 3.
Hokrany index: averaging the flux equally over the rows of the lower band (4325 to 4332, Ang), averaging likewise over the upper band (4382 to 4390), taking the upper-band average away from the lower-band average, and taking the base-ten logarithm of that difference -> 0.18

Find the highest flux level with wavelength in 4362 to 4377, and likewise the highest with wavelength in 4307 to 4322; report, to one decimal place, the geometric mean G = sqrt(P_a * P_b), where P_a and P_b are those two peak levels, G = 10.2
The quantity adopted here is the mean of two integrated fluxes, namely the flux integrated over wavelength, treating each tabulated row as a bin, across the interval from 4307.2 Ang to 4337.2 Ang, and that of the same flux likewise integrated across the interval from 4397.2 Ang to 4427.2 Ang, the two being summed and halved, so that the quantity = 286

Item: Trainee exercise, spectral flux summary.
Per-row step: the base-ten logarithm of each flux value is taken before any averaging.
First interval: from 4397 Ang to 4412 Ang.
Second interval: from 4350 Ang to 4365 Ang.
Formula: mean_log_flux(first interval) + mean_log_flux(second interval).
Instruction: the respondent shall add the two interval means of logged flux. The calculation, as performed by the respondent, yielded 1.99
